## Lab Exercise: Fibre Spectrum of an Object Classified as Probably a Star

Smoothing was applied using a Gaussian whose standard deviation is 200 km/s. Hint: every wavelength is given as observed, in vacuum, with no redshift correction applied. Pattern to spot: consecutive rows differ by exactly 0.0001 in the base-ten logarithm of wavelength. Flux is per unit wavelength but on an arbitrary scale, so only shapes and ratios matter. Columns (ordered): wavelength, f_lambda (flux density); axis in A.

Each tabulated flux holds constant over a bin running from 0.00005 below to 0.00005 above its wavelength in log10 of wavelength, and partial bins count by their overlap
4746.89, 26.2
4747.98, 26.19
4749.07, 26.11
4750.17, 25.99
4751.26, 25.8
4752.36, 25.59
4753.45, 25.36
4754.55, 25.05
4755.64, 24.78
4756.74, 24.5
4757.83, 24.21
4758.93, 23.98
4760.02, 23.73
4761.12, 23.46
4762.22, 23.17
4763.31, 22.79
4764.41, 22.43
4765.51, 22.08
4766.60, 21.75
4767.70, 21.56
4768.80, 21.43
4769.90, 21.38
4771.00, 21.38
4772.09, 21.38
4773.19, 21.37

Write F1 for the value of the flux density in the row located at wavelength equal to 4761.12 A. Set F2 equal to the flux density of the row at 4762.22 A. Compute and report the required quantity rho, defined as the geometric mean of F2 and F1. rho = 23.3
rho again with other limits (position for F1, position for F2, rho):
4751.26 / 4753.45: 25.6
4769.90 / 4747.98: 23.7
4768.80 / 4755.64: 23.0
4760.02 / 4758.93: 23.9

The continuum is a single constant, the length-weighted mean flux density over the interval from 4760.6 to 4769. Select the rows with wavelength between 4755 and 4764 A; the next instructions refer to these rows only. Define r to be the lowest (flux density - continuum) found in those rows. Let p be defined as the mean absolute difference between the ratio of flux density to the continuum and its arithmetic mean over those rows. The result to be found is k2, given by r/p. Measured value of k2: 17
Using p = 0.024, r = 0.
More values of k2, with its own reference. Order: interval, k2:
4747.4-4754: 261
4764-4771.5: -69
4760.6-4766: -15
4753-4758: 121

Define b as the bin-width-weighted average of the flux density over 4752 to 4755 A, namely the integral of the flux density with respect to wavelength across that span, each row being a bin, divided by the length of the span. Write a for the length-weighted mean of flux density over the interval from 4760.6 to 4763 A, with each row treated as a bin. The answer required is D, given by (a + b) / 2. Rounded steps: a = 23.3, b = 25.3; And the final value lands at 24.3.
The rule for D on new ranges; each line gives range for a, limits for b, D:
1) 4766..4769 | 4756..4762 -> 22.8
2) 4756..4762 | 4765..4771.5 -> 22.8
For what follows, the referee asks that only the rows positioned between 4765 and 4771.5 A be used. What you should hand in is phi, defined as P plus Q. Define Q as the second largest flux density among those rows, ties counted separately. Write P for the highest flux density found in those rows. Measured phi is 43.8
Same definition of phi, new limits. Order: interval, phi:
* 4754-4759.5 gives 49.8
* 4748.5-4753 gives 52.1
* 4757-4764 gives 48.2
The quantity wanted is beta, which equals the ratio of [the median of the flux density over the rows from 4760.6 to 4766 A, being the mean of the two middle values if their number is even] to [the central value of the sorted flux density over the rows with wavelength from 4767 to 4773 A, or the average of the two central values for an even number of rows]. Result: 1.07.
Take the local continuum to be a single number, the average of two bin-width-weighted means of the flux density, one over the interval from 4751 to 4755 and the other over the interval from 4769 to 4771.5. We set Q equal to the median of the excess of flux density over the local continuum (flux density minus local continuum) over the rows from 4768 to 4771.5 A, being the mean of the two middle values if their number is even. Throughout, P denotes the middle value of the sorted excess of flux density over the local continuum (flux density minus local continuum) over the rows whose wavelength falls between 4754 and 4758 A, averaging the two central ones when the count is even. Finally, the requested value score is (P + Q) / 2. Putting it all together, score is -0.4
